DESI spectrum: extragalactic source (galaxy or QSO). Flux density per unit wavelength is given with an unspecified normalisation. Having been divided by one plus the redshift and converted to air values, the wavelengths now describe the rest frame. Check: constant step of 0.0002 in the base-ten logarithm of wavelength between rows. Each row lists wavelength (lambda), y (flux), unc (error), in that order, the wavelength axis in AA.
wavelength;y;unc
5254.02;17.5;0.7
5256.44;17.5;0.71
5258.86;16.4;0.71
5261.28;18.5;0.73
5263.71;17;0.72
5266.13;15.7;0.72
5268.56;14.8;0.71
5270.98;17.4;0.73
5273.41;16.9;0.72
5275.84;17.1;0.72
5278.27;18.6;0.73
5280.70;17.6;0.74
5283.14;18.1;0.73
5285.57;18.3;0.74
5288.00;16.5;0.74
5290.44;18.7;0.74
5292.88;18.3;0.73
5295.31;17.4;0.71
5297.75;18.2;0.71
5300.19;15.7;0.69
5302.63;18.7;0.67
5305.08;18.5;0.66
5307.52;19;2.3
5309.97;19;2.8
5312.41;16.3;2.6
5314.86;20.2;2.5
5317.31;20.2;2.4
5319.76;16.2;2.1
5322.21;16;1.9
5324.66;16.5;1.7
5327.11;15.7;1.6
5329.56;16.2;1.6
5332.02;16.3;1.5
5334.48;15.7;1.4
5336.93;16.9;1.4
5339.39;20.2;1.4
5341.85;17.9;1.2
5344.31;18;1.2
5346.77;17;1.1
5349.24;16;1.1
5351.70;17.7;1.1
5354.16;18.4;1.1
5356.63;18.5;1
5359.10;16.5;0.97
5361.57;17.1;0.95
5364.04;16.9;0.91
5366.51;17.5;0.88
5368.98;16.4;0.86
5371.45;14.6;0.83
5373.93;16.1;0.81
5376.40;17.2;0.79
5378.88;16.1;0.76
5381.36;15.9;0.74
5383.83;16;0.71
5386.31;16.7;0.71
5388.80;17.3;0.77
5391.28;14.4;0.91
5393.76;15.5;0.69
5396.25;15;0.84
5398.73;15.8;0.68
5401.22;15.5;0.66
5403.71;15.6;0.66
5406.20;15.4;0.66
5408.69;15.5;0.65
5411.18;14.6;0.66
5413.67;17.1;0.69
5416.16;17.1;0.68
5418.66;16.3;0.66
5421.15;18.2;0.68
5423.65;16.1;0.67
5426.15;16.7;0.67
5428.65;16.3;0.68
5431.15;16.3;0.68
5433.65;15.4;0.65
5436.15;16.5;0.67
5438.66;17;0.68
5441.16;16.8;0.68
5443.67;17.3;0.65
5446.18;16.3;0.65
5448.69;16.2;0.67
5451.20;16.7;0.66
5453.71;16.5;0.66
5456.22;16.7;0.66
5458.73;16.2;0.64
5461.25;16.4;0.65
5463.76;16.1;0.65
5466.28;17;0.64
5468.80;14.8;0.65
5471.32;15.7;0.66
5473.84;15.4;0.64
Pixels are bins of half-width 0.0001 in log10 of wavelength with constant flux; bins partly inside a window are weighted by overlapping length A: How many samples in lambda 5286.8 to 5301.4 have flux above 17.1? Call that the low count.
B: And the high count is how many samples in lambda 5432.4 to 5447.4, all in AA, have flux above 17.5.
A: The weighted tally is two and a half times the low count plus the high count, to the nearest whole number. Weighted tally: 10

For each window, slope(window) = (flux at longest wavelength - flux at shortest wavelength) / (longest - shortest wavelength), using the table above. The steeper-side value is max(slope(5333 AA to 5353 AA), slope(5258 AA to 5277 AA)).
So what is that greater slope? 0.12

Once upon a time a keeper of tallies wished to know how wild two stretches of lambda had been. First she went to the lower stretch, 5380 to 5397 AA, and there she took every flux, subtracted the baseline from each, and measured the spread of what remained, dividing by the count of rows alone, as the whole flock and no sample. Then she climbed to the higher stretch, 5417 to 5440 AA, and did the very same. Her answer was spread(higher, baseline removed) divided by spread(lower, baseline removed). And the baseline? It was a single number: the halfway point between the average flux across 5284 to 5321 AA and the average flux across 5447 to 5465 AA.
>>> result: 0.79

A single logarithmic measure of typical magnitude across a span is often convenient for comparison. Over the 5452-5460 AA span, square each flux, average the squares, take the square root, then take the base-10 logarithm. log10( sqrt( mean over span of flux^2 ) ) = 1.22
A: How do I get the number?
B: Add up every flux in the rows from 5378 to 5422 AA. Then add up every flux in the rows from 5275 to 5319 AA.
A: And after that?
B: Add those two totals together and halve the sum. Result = 307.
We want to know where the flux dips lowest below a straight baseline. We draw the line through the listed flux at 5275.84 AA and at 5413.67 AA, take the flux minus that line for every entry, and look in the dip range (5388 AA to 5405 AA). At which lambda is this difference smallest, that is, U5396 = 5391.28 AA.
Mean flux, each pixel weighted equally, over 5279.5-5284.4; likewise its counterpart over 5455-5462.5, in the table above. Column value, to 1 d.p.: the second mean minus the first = -1.4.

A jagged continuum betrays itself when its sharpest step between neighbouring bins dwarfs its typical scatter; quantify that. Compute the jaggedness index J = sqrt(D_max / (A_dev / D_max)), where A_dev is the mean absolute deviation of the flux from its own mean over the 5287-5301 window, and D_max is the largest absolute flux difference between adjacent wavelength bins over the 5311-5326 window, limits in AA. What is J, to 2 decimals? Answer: 4.14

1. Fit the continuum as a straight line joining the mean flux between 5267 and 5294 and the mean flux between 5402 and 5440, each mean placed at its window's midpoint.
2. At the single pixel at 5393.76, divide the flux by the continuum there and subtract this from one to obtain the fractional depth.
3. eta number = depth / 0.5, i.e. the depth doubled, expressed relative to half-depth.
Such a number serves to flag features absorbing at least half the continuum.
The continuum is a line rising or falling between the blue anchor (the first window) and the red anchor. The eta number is 0.12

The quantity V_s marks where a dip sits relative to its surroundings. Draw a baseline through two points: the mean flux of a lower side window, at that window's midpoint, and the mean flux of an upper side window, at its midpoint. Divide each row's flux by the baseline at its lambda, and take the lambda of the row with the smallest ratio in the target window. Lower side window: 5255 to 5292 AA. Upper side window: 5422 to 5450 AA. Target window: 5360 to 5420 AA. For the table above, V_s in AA 5391.28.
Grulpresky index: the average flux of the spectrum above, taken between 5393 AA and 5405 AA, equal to 15.5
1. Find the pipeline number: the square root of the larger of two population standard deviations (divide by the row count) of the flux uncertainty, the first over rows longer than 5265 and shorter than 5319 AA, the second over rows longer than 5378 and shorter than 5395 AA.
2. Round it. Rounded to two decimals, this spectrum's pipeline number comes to 0.87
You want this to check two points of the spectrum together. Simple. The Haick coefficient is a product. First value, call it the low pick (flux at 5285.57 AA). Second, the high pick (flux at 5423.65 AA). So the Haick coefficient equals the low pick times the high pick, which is 295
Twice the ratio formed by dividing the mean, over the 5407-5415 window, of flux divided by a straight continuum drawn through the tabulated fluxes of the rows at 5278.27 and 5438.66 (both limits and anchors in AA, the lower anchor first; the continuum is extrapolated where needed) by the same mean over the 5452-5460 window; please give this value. 1.86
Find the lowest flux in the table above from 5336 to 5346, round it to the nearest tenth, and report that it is 16.9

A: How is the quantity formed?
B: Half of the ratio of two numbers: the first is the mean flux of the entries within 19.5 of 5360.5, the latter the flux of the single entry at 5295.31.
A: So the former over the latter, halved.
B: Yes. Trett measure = 0.488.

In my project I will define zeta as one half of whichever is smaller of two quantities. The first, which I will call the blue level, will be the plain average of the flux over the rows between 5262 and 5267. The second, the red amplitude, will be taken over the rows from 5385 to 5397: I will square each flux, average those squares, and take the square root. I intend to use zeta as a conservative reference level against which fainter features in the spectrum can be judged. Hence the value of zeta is 7.9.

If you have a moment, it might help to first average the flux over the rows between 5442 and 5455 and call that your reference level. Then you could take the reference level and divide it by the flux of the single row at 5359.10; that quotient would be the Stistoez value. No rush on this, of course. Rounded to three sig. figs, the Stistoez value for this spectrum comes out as 1.01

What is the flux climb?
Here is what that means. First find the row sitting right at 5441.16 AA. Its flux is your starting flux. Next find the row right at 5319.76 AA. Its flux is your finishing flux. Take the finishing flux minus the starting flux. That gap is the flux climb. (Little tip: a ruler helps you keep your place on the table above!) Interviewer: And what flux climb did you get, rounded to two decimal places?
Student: -0.60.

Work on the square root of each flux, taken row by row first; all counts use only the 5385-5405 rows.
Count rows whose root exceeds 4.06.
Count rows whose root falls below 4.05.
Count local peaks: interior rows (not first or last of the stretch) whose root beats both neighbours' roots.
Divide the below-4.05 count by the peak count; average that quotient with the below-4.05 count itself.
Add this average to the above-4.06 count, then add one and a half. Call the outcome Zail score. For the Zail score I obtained 7.5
